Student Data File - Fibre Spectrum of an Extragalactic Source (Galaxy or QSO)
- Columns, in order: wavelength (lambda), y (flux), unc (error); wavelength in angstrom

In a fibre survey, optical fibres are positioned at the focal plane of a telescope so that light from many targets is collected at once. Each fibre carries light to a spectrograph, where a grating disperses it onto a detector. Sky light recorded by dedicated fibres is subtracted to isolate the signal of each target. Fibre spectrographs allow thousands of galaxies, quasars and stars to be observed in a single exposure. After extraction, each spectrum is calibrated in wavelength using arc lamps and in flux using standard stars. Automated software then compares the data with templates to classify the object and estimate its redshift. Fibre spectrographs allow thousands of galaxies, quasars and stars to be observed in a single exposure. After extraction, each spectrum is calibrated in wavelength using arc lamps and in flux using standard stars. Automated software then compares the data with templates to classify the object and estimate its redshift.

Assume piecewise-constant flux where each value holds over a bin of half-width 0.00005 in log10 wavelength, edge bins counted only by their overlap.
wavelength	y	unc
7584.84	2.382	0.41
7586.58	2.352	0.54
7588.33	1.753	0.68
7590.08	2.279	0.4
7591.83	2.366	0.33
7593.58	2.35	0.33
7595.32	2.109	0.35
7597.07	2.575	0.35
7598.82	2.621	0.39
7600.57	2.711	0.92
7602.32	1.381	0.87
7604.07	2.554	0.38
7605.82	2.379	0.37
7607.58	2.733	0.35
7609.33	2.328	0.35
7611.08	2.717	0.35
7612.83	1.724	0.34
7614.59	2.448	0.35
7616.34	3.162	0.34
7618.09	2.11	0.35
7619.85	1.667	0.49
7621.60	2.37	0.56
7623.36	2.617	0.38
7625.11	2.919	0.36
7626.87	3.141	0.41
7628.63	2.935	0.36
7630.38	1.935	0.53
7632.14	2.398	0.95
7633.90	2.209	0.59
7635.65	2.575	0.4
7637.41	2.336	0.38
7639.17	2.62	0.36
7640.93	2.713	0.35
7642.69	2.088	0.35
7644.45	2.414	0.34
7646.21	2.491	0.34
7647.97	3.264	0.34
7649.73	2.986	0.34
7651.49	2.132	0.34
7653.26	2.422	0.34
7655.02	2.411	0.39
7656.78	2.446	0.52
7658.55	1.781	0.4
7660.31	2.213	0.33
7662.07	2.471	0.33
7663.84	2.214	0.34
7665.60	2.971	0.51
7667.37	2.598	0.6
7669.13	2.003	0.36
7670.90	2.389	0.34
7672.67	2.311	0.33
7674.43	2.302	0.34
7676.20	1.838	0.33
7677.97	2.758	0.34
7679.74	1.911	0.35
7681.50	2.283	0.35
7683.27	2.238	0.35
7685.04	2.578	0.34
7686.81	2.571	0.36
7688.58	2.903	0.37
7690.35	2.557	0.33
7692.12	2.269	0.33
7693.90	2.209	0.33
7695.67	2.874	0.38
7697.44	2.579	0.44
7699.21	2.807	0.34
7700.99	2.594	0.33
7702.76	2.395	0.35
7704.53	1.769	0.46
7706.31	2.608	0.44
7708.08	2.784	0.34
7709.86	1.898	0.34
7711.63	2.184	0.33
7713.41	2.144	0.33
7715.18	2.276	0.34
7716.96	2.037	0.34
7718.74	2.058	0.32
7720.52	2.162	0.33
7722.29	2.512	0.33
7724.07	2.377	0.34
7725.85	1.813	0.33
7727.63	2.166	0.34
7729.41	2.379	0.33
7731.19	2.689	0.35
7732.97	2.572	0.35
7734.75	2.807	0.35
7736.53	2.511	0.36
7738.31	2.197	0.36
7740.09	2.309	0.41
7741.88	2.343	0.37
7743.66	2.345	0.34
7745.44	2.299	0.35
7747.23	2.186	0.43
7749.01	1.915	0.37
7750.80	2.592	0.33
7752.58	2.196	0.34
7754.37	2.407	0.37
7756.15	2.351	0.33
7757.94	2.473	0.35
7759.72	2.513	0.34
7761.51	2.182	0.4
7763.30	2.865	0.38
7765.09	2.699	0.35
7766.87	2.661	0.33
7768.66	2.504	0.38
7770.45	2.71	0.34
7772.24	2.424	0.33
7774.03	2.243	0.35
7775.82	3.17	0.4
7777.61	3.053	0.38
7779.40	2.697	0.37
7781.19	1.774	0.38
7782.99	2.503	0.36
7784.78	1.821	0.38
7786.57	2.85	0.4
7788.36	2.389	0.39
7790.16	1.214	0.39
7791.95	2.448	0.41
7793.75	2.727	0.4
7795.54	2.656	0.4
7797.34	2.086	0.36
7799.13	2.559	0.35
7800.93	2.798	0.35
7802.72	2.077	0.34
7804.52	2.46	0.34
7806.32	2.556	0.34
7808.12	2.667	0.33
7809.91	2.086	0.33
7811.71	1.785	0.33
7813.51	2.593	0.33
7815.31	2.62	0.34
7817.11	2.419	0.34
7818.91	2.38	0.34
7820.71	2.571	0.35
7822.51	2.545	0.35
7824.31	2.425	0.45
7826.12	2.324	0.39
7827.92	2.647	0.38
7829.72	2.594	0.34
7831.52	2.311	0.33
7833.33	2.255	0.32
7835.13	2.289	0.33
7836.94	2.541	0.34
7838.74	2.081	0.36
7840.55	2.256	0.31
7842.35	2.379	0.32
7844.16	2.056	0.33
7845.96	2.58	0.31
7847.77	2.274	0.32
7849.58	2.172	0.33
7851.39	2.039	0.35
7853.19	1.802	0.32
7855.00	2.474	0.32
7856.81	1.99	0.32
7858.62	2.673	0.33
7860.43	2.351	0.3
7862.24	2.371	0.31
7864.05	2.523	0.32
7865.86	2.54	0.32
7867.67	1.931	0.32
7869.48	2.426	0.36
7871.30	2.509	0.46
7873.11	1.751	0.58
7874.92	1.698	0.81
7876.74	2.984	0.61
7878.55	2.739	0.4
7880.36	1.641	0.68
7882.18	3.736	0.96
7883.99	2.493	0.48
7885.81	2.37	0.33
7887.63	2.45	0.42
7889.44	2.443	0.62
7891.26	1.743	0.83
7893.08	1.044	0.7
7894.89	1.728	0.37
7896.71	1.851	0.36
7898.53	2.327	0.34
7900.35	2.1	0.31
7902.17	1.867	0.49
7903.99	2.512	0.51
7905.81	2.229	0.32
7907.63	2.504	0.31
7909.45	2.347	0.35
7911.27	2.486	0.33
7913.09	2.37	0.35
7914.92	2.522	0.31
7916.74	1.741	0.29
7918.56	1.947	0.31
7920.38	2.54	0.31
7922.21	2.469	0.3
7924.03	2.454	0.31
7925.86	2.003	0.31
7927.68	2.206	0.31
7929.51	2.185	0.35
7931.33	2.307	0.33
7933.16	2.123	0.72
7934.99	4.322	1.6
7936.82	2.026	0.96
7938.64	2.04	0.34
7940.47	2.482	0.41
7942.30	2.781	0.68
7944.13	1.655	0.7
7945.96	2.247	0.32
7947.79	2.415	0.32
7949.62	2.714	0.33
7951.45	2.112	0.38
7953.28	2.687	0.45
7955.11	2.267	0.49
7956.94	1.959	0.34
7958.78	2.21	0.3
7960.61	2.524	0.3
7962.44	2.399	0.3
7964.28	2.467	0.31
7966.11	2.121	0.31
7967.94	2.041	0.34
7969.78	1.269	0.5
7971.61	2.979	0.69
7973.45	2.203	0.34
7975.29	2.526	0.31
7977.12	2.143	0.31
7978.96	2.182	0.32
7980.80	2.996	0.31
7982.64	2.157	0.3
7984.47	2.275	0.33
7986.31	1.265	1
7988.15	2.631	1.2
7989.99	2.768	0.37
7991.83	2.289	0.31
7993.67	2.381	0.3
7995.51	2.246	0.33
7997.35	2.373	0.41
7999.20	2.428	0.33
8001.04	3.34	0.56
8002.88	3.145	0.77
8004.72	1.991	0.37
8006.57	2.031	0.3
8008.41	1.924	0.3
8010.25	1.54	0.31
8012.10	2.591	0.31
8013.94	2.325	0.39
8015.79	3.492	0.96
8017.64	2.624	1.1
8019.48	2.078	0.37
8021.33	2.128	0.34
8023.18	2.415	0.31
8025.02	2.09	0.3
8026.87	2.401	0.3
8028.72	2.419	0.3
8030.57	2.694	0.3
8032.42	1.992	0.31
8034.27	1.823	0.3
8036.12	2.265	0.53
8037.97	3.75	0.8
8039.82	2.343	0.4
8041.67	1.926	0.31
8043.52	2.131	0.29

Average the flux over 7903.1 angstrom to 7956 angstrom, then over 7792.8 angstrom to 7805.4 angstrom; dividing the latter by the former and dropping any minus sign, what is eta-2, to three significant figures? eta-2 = 1.05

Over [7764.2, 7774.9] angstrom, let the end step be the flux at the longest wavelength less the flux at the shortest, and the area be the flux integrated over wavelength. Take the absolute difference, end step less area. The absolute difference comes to 27.7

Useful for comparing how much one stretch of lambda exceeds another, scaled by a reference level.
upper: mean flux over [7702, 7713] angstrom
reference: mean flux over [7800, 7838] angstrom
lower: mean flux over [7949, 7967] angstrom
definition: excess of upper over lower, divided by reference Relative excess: -0.03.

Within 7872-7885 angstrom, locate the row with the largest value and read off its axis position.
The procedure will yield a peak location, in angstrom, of 7882.18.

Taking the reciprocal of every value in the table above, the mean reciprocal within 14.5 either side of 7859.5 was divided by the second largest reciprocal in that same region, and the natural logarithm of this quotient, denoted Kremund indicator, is -0.22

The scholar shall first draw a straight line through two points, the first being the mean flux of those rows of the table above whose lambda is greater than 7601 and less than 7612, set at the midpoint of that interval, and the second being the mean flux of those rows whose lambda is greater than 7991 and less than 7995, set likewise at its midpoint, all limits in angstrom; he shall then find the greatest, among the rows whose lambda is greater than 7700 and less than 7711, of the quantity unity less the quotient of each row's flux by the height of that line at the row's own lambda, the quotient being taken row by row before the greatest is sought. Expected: 0.25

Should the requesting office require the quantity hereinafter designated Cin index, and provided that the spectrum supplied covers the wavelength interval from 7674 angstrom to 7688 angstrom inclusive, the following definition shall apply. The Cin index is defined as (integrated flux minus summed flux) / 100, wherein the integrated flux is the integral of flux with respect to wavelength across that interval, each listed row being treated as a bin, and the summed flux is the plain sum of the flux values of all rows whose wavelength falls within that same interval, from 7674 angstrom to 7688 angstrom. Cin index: 0.1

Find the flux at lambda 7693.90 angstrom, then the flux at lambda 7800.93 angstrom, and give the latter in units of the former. 1.27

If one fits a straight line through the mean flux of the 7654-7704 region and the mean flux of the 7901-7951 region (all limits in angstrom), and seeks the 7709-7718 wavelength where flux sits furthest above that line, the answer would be 7715.18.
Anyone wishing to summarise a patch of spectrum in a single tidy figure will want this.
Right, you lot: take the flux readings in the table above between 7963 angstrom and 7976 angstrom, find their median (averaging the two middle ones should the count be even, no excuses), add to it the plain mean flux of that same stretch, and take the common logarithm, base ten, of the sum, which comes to 0.647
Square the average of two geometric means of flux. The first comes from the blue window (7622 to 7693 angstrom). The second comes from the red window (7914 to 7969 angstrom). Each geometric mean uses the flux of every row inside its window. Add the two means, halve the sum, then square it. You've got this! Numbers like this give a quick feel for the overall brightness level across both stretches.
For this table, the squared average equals 5.59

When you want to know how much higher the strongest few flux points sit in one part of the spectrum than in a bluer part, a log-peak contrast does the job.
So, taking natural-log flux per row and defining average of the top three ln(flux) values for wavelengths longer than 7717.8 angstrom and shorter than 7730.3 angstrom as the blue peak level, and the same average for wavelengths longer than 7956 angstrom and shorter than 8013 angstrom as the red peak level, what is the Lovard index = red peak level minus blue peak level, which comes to 0.27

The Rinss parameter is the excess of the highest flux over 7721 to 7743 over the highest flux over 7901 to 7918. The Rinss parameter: 0.3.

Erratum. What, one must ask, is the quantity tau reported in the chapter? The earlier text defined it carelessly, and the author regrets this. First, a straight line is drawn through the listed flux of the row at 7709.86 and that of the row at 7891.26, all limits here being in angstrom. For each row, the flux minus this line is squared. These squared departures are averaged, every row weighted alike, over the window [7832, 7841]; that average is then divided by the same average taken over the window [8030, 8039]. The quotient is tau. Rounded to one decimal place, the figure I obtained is 0.2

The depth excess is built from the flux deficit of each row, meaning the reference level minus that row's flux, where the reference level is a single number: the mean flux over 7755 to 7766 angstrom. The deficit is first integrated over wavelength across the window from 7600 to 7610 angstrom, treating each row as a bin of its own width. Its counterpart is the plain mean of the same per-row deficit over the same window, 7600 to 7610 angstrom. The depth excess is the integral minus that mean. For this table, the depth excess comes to 1.6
